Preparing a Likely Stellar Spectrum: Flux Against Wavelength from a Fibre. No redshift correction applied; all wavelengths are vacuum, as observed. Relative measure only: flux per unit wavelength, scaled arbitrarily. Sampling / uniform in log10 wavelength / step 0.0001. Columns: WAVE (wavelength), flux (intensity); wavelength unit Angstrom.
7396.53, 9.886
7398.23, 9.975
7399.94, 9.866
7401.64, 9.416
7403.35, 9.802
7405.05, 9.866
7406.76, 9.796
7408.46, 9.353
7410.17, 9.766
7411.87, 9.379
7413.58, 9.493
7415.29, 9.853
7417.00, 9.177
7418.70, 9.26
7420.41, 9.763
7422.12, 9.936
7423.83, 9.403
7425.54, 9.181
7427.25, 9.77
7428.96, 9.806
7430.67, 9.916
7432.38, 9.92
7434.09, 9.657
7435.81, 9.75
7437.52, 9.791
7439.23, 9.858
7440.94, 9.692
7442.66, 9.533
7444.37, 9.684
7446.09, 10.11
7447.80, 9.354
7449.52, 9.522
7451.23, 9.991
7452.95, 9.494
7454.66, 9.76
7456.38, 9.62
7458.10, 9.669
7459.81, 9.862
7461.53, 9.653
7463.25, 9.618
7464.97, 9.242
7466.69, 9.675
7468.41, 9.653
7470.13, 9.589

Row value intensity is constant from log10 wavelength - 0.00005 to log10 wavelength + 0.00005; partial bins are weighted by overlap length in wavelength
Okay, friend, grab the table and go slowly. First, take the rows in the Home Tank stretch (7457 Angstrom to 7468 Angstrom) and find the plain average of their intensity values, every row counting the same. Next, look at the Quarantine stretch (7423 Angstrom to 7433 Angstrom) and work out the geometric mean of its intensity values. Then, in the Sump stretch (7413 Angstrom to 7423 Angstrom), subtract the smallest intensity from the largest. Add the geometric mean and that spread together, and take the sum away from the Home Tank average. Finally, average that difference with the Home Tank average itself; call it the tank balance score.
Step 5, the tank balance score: 4.41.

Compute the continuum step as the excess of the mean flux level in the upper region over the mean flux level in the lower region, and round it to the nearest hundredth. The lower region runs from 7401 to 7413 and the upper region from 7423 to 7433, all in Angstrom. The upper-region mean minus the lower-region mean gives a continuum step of 0.04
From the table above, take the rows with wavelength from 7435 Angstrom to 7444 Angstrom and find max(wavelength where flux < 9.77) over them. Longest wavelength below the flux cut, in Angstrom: 7442.66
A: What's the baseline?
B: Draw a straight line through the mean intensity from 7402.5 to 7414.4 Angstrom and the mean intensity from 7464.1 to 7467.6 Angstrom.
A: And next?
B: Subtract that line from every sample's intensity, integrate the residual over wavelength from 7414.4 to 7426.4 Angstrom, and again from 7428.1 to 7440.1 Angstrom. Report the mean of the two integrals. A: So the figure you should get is 1.0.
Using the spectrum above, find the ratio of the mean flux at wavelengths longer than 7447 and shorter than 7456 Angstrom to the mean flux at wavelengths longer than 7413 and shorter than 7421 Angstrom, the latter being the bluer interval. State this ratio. 1.01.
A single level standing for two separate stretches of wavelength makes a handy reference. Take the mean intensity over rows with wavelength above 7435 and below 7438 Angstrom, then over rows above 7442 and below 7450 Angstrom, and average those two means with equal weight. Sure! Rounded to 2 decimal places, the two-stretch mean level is 9.71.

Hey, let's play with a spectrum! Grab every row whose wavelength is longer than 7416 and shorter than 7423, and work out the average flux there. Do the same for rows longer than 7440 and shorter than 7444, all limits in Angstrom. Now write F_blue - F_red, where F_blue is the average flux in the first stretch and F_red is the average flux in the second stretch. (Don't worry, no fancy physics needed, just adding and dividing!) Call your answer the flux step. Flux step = -0.08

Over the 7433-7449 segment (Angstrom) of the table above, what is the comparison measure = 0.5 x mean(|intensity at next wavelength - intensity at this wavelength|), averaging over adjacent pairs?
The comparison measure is 0.116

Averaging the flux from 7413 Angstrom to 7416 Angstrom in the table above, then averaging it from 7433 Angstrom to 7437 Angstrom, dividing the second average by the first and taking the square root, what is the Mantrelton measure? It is 1.002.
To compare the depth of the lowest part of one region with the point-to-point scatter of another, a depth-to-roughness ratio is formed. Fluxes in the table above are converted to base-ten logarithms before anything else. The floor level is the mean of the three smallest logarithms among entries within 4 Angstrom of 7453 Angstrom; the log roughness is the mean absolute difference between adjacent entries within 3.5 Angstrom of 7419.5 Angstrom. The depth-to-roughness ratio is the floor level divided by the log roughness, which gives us 85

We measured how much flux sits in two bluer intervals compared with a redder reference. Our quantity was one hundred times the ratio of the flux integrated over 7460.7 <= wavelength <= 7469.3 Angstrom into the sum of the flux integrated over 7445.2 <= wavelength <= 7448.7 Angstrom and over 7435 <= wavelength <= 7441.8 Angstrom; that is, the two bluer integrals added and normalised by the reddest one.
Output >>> 122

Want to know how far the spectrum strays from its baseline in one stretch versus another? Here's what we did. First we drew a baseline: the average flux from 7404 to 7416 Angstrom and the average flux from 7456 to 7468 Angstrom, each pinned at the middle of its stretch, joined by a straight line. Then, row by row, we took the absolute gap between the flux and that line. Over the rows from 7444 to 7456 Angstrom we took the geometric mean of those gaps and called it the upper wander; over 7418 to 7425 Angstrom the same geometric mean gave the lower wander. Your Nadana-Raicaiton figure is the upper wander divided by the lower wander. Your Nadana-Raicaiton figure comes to 0.73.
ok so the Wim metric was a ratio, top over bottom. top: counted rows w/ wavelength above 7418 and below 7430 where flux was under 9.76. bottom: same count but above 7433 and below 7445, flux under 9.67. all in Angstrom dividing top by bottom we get 1.50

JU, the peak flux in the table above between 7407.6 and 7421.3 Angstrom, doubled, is 19.7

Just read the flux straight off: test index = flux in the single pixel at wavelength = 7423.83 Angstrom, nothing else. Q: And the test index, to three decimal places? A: 9.403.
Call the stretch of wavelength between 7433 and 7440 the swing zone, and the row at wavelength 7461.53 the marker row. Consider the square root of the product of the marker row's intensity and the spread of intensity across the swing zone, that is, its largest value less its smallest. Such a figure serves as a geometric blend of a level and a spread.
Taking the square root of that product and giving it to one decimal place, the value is 1.4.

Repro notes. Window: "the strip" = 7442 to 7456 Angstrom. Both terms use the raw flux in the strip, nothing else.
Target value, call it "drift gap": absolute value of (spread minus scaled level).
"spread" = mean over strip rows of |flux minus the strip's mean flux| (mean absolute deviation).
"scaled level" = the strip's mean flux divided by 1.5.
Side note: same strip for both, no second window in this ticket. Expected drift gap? 6.25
